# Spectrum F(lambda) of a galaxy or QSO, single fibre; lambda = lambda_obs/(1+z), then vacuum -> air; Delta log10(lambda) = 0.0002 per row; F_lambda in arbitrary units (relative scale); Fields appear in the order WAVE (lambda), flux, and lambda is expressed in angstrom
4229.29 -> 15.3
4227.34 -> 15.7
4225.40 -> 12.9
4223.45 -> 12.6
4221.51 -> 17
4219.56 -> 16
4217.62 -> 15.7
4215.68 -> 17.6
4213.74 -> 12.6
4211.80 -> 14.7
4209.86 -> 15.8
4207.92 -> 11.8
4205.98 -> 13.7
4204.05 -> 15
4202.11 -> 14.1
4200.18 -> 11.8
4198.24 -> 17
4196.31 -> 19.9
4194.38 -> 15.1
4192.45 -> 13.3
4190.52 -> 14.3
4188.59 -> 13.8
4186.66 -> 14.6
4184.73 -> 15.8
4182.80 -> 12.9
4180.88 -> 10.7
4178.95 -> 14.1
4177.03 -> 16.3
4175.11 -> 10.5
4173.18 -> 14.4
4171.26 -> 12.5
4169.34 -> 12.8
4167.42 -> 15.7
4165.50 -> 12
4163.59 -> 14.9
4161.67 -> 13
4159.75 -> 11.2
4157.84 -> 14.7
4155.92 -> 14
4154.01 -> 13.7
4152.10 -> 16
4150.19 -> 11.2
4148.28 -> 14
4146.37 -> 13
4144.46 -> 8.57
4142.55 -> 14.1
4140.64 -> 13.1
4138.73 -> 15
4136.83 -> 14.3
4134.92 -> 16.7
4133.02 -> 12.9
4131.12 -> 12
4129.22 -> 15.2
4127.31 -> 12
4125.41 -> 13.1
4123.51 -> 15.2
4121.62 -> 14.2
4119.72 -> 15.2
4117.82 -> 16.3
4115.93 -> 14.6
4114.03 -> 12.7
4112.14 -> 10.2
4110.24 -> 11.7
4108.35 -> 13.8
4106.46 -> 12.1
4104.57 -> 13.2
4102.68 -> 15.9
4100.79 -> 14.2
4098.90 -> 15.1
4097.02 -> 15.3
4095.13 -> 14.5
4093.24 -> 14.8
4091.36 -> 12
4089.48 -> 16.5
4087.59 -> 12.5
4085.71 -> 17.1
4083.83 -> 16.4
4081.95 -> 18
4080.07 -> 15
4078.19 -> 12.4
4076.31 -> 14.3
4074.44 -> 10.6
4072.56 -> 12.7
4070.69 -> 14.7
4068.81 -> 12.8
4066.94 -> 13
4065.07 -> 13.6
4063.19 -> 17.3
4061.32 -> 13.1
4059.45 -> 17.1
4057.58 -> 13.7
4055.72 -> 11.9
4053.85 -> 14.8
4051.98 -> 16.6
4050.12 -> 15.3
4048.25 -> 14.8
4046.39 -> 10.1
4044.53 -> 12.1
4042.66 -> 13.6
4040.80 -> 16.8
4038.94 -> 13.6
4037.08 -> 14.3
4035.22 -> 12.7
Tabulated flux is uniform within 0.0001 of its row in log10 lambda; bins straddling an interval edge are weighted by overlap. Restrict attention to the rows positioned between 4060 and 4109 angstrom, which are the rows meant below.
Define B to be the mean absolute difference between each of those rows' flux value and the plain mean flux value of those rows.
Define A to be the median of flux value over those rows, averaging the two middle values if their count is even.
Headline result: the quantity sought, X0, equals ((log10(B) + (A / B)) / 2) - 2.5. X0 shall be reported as 2.3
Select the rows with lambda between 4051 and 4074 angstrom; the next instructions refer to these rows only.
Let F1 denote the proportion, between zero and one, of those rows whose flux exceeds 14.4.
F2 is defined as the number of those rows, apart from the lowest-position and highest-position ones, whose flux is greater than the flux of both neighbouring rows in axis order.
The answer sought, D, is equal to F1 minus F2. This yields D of -2.6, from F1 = 0.42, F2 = 3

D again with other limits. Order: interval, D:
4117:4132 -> -1.5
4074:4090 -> -2.4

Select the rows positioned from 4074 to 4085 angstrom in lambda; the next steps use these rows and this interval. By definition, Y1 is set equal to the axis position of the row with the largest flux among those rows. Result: 4081.95 angstrom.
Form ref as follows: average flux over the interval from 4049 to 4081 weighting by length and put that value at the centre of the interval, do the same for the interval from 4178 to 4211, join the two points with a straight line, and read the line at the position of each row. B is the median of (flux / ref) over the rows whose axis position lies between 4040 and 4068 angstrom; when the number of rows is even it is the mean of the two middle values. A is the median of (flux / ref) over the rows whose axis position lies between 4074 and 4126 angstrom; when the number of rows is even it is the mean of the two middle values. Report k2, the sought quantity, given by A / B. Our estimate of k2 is 1.05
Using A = 1.02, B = 0.98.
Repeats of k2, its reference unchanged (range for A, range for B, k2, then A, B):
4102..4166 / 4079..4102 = 0.91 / 0.97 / 1.07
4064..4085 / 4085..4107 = 0.93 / 0.97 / 1.04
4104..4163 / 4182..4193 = 0.98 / 0.96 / 0.98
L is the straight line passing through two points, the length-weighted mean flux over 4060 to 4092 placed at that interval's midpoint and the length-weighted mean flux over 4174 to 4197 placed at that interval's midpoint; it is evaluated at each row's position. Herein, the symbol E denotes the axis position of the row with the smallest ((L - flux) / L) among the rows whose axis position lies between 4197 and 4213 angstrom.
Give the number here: 4198.24 angstrom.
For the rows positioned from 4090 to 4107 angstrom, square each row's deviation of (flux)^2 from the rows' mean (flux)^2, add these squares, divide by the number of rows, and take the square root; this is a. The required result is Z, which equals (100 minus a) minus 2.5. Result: 61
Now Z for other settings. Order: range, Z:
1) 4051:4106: 44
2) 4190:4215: 31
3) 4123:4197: 42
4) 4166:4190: 49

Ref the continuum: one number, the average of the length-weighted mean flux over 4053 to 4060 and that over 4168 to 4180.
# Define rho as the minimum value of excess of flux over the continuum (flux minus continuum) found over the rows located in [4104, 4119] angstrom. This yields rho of -3.7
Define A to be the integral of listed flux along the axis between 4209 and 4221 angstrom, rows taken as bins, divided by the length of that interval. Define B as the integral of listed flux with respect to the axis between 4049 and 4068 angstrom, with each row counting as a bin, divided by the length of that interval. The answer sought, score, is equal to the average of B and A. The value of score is 15.0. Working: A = 15.5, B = 14.6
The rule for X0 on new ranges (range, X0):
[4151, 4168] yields 3.0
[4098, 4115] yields 2.4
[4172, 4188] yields 1.8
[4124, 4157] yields 2.5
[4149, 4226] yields 2.0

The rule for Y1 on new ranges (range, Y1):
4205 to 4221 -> 4215.68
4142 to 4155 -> 4152.10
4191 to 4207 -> 4196.31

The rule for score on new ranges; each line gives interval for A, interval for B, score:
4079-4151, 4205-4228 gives 14.3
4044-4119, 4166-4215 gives 14.1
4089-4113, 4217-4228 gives 14.3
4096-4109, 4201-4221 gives 14.5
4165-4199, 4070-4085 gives 14.3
